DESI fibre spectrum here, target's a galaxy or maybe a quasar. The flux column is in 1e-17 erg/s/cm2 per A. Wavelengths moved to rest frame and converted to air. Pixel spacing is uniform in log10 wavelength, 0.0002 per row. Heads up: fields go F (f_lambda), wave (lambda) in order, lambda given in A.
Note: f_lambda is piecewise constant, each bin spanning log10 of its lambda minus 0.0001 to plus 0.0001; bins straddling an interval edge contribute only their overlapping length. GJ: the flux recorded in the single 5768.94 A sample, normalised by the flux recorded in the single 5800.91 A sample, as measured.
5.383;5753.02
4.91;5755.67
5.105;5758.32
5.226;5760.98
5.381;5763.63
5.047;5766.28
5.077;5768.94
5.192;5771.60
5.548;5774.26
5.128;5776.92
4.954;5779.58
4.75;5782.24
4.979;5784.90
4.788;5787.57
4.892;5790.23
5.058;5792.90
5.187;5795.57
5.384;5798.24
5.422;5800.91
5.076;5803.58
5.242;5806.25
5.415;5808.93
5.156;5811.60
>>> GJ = 0.94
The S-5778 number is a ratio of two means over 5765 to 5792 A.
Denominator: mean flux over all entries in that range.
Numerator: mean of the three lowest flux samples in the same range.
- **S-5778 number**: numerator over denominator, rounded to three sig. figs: 0.955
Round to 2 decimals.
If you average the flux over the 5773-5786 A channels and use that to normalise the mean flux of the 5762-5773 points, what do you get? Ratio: 1.02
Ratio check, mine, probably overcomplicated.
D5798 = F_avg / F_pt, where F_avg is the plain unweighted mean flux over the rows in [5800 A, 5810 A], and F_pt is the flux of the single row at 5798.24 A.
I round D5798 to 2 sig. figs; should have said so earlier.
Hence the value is 0.98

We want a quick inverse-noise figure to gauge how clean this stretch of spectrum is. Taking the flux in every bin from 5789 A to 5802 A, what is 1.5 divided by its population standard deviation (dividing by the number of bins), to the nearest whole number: 8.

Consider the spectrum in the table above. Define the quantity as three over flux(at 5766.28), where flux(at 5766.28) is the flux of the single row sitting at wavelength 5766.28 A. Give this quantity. 0.594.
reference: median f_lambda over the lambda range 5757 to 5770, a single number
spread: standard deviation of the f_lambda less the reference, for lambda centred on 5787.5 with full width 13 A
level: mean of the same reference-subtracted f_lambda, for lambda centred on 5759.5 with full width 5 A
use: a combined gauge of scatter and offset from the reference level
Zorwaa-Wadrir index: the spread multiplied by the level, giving 0.007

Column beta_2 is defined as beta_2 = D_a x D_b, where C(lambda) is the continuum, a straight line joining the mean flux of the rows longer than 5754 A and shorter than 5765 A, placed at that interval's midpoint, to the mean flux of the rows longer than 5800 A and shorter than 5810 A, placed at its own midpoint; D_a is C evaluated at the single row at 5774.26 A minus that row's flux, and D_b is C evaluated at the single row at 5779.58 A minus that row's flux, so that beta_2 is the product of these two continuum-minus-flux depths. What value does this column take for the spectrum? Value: -0.09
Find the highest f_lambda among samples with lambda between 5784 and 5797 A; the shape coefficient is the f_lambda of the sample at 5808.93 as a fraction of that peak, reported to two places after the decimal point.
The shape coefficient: 1.04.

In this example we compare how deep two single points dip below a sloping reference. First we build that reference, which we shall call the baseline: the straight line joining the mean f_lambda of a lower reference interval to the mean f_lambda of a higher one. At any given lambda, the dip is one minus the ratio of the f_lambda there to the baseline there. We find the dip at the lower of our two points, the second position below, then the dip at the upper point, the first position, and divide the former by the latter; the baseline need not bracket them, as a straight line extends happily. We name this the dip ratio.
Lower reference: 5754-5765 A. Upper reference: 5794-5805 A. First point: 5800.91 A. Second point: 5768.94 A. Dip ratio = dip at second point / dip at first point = -0.7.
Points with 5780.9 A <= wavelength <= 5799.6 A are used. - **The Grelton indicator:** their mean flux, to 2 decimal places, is 5.01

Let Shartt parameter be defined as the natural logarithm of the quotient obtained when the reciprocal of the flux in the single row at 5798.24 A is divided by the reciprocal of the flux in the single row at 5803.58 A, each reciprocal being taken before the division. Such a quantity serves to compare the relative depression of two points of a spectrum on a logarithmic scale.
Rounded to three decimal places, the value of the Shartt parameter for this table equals -0.059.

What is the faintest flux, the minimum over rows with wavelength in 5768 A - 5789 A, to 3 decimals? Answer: 4.750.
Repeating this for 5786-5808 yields 4.788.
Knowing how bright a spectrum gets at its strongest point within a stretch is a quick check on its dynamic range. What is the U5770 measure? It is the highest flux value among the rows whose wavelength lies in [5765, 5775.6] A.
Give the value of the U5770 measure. 5.548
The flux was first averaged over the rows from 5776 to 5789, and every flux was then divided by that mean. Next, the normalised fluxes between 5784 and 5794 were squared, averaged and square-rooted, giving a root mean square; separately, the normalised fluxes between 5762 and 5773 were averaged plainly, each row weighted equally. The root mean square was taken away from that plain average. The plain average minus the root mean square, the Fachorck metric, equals 0.05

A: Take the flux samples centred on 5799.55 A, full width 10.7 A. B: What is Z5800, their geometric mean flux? 5.27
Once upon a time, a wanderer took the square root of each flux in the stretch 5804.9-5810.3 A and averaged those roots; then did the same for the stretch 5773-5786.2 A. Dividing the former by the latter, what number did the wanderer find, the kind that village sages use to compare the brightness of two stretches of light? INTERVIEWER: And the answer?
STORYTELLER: 1.03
